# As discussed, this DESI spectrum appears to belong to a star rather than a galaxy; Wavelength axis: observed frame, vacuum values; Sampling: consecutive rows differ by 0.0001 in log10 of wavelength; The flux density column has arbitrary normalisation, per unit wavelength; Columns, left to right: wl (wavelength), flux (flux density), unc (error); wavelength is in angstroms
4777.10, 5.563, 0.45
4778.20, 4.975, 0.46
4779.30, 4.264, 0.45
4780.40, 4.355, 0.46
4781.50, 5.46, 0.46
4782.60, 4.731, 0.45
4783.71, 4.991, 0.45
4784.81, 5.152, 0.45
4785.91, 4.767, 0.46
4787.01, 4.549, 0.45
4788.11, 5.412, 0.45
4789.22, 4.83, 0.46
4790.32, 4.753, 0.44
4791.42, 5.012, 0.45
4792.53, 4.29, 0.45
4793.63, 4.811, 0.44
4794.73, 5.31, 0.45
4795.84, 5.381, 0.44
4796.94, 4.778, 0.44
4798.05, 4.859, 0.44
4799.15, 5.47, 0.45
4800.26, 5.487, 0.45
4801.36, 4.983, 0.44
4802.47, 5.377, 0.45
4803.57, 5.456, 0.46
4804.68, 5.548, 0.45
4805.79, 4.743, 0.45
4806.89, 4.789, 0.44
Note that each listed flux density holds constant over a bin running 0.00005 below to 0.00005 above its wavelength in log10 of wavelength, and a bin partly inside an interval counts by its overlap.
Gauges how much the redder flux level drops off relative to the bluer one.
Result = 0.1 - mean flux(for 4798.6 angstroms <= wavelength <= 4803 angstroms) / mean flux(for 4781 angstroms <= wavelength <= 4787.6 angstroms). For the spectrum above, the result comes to -0.98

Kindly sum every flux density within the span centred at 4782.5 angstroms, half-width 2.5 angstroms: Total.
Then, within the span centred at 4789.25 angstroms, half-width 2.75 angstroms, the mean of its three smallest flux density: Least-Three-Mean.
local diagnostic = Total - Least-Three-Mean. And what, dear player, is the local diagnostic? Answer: 20.0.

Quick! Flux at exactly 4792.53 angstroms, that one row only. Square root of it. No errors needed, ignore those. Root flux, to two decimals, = 2.07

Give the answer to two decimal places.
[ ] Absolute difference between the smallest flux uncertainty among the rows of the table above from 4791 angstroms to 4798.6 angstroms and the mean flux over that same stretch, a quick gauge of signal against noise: 4.48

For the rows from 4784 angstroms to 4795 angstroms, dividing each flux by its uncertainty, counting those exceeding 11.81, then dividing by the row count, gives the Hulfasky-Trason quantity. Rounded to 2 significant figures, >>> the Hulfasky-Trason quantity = 0.10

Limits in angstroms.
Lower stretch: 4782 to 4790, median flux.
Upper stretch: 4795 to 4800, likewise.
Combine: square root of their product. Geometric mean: 4.97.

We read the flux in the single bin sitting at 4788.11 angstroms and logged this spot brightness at 5.412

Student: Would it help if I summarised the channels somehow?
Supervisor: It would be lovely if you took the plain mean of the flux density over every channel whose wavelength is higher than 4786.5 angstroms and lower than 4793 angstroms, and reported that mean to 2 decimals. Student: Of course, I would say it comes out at 4.81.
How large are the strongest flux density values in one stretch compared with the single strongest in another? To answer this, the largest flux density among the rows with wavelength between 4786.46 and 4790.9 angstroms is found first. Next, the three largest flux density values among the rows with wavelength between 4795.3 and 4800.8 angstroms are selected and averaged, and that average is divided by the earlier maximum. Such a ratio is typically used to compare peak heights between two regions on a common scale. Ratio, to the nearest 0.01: 1.01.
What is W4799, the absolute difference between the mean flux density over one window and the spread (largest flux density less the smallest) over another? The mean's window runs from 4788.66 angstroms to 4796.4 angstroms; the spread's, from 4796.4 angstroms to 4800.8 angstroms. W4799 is 4.20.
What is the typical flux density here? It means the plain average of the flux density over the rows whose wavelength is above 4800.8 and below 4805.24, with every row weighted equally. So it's 5.34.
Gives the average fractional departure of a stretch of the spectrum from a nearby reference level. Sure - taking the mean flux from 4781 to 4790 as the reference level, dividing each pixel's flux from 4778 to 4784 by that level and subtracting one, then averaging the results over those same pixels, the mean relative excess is -0.04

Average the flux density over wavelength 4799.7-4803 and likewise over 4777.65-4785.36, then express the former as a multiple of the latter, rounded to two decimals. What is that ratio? 1.09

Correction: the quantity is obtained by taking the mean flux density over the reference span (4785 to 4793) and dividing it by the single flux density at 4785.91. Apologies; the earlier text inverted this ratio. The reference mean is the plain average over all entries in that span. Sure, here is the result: 1.01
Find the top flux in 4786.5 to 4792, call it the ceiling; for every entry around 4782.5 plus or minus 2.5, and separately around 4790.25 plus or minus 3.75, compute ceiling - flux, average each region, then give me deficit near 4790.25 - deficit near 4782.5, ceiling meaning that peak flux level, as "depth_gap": 0.13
